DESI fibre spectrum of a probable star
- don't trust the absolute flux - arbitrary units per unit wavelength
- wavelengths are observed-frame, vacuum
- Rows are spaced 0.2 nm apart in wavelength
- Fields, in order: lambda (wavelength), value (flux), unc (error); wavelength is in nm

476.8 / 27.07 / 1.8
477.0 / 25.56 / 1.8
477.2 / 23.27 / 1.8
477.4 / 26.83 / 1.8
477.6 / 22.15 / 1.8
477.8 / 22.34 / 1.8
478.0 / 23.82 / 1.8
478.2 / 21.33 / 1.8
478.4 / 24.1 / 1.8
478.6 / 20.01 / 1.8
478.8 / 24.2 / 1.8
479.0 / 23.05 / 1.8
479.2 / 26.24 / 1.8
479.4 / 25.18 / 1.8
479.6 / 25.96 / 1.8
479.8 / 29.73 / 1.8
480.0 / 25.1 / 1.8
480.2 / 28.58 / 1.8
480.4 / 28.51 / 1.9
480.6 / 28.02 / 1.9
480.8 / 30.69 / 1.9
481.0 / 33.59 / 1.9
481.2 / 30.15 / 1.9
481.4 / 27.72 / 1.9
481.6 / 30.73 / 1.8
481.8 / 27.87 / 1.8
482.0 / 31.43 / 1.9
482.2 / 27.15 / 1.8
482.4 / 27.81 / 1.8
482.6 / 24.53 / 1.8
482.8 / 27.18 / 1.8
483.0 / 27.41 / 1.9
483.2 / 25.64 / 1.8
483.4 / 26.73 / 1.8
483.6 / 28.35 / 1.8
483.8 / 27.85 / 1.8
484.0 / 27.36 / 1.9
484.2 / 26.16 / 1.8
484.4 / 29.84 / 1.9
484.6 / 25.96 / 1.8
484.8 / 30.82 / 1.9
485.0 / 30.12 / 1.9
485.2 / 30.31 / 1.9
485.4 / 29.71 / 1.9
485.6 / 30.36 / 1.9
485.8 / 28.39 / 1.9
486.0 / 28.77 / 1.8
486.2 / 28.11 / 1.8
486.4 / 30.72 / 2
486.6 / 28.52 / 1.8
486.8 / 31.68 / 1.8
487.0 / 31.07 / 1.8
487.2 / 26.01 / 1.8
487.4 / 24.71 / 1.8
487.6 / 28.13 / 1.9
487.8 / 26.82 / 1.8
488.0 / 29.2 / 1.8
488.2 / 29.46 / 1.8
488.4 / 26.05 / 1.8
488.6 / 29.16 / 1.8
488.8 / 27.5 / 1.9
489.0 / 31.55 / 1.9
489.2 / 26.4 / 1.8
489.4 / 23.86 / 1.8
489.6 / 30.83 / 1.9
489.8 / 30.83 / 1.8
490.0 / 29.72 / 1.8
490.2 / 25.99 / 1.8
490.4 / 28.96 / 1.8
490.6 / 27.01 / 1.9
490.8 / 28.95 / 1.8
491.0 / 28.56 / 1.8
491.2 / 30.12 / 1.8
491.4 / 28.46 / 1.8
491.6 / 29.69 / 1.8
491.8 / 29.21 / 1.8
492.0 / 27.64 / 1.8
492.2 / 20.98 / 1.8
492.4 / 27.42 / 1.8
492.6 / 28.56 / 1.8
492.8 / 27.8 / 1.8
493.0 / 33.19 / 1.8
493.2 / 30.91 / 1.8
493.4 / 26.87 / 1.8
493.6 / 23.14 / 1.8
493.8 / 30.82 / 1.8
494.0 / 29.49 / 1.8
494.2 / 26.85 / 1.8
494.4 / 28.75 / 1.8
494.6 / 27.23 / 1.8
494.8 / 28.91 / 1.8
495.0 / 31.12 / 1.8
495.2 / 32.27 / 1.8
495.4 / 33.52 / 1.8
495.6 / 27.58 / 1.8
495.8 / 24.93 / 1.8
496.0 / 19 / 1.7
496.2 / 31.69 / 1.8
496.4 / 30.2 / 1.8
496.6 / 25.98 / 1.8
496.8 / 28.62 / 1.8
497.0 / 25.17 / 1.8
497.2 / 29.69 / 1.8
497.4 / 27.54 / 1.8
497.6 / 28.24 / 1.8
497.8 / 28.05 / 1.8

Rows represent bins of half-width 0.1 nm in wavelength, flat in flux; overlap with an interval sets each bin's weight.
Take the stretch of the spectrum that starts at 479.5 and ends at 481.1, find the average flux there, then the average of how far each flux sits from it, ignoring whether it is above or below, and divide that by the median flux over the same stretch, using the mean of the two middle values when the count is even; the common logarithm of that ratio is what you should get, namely -1.17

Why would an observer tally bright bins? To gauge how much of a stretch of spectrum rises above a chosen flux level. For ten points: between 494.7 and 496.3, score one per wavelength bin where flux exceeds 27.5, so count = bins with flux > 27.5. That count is 6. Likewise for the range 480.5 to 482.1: 8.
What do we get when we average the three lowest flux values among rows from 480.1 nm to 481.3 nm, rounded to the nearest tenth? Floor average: 28.4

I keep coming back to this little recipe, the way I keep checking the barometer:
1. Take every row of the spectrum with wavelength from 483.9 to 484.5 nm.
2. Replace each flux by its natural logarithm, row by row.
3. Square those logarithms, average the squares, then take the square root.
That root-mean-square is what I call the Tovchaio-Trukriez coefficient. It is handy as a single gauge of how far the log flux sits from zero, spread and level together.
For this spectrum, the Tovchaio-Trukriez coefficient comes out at 3.32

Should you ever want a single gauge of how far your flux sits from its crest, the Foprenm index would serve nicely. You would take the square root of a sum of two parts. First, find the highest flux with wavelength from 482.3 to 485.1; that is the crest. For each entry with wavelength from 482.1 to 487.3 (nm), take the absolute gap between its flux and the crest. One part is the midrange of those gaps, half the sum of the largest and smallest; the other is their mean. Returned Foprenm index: 2.4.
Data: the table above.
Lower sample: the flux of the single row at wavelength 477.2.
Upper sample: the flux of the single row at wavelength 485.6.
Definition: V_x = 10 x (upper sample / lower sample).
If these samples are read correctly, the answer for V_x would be 13.0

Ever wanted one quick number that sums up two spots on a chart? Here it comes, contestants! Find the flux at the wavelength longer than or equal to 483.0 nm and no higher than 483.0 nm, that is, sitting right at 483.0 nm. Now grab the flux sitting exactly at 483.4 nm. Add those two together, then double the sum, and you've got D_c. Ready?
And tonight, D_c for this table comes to 108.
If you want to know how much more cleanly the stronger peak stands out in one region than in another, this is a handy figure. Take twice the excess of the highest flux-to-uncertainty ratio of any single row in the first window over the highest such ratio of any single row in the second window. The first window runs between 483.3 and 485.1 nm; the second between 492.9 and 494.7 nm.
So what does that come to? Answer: -4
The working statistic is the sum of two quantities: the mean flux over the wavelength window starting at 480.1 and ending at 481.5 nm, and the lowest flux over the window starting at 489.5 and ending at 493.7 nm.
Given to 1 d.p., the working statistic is 50.6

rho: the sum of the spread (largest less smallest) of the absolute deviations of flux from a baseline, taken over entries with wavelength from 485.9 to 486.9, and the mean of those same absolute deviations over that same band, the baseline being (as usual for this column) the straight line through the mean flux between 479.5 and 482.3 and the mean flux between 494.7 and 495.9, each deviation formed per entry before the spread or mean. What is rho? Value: 3.2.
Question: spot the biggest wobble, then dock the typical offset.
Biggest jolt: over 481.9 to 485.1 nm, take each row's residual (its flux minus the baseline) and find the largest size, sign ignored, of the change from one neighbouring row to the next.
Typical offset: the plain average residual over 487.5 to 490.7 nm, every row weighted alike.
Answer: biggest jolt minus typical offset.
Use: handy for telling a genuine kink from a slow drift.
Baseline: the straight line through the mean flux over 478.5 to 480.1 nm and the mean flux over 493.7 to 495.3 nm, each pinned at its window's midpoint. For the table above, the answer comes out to 4.4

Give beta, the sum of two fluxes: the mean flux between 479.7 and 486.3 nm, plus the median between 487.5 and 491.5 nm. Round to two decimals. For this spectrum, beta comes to 57.26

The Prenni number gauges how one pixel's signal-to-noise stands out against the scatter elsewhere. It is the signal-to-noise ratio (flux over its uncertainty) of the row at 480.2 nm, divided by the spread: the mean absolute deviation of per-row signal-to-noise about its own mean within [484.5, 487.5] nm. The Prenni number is 21.9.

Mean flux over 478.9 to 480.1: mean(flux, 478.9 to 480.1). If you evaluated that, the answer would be 25.9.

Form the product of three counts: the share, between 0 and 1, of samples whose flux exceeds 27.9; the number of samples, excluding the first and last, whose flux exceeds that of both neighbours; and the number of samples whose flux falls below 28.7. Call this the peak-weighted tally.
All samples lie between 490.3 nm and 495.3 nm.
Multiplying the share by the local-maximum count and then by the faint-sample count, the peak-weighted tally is 54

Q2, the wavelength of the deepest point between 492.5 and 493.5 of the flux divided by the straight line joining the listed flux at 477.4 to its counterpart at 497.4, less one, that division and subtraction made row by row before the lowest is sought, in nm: 493.4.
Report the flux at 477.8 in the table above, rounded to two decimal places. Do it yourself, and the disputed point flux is 22.34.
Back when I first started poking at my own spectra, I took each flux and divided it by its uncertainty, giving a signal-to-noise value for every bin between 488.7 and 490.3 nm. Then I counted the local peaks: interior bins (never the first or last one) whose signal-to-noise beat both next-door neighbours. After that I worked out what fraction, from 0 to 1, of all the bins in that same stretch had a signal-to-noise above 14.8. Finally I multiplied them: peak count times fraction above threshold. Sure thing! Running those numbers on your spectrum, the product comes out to 1.00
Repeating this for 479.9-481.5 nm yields 1.25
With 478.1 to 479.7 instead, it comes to 0.00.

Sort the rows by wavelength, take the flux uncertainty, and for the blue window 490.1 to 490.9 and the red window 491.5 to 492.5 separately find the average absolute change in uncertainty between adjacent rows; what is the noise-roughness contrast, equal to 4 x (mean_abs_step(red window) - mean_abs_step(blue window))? -0.27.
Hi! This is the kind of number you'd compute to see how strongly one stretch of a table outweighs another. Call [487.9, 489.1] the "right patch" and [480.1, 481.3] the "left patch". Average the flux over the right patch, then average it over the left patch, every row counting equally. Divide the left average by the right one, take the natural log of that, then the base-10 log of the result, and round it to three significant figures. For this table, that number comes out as -1.43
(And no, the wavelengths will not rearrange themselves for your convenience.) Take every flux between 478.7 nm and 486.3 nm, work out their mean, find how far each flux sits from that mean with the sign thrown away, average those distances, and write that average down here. 1.8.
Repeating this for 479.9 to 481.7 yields 1.8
